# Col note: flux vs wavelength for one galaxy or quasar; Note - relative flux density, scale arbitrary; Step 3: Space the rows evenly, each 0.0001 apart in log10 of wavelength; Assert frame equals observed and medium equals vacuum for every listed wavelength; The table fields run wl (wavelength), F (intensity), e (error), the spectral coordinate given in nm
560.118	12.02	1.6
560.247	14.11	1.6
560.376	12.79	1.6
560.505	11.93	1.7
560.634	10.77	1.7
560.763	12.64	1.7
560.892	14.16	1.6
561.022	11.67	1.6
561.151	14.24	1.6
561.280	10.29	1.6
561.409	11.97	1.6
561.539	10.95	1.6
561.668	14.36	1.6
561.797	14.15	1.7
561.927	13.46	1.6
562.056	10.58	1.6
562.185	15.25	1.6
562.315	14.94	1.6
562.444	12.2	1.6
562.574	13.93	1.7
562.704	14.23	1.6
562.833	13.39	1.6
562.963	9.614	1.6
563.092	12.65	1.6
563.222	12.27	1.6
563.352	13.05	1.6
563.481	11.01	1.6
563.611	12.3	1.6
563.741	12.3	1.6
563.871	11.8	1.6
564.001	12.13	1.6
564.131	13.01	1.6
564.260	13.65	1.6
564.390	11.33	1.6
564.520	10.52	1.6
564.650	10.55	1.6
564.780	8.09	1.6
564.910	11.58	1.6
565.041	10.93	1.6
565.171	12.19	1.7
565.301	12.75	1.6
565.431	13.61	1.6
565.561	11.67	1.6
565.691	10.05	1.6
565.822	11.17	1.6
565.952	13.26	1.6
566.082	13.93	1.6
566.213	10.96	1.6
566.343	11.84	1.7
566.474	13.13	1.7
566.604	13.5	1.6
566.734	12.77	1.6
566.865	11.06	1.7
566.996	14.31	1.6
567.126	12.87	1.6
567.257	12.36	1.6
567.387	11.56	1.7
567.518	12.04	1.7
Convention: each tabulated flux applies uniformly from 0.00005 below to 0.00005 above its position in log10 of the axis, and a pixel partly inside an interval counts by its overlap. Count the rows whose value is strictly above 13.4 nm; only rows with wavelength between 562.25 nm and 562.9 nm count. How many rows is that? 3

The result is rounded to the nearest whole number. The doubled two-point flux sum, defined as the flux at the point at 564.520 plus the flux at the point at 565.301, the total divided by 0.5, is 47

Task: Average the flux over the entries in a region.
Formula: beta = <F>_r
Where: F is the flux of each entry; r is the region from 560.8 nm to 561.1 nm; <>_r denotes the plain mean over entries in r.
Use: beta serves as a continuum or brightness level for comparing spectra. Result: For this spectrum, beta 12.9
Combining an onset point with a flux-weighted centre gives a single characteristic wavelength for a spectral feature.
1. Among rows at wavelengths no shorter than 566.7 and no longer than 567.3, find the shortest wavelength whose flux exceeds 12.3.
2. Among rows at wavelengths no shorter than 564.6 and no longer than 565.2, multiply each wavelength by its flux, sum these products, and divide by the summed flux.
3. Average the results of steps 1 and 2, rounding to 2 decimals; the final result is 565.83 nm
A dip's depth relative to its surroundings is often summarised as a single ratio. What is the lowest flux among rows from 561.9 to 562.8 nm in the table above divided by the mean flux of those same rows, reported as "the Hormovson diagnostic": 0.78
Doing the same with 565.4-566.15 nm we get 0.82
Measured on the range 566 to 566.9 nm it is 0.88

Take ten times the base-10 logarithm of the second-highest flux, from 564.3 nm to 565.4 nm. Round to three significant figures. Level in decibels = 10.9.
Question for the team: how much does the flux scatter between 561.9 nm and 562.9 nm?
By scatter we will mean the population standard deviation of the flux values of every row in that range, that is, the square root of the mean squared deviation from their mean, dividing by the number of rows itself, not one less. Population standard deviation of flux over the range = 1.42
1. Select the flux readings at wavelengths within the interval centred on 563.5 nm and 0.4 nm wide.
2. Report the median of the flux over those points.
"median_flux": 12.3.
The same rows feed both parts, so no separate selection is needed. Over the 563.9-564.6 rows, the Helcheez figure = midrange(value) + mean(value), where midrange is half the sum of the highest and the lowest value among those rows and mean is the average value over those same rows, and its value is 24.2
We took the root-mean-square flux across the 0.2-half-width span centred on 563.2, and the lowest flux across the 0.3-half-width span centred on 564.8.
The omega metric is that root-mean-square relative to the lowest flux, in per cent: 156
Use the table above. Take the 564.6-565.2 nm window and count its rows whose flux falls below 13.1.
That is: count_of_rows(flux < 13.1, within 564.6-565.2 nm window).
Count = 5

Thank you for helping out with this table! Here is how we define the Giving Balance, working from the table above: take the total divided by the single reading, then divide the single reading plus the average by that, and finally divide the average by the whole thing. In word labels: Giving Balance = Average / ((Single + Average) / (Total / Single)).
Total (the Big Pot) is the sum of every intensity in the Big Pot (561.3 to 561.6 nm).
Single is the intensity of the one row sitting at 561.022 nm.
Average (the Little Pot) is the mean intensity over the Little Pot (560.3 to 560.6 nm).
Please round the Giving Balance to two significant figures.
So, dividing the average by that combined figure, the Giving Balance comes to 1.0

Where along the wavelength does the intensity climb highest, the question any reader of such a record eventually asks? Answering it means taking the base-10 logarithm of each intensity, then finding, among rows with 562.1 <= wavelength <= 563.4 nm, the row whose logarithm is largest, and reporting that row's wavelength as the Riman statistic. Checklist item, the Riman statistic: 562.185 nm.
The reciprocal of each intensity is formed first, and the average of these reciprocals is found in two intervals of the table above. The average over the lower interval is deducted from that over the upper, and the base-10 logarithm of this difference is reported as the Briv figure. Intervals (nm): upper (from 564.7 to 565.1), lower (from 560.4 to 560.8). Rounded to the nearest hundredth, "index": -1.82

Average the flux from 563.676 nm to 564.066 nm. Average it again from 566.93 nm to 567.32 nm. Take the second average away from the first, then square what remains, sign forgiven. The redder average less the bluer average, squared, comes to 1.2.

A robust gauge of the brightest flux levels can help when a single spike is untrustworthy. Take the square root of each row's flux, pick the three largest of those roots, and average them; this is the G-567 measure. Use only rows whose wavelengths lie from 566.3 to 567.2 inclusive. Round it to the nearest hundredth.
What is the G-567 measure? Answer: 3.69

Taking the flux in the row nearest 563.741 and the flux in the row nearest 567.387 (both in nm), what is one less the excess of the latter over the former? 1.7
